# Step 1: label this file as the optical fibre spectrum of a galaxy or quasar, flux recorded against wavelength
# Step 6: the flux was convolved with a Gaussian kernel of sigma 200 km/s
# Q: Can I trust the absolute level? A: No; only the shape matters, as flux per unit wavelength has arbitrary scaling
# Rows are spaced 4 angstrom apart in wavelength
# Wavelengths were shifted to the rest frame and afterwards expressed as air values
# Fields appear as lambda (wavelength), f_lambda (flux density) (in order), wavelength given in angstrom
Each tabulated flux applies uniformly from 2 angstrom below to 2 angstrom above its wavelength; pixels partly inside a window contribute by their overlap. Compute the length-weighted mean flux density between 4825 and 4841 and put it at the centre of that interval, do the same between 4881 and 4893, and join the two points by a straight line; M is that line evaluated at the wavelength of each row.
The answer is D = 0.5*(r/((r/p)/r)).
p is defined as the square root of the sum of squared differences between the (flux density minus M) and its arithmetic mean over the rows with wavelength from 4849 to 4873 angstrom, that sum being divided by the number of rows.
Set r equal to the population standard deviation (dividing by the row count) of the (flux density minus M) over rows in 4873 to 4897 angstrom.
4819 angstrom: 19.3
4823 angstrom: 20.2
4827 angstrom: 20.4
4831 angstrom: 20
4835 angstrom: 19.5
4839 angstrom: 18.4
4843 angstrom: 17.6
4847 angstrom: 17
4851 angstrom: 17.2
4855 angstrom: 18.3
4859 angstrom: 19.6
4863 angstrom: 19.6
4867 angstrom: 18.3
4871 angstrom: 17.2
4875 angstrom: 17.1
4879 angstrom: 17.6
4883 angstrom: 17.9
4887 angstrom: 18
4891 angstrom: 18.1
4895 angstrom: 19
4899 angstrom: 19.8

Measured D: 0.383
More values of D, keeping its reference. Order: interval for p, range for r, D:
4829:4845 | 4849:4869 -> 0.407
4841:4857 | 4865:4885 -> 0.131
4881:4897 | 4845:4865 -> 0.355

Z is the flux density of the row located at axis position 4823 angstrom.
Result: 20.2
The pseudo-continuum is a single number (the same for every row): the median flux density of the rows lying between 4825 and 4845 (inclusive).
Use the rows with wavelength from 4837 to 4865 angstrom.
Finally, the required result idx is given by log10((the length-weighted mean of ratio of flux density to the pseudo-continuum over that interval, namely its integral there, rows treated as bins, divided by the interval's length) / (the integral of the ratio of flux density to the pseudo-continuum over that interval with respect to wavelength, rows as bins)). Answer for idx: -1.4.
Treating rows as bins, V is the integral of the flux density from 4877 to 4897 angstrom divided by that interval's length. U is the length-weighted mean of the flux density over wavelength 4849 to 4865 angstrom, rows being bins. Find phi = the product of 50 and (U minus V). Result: 28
